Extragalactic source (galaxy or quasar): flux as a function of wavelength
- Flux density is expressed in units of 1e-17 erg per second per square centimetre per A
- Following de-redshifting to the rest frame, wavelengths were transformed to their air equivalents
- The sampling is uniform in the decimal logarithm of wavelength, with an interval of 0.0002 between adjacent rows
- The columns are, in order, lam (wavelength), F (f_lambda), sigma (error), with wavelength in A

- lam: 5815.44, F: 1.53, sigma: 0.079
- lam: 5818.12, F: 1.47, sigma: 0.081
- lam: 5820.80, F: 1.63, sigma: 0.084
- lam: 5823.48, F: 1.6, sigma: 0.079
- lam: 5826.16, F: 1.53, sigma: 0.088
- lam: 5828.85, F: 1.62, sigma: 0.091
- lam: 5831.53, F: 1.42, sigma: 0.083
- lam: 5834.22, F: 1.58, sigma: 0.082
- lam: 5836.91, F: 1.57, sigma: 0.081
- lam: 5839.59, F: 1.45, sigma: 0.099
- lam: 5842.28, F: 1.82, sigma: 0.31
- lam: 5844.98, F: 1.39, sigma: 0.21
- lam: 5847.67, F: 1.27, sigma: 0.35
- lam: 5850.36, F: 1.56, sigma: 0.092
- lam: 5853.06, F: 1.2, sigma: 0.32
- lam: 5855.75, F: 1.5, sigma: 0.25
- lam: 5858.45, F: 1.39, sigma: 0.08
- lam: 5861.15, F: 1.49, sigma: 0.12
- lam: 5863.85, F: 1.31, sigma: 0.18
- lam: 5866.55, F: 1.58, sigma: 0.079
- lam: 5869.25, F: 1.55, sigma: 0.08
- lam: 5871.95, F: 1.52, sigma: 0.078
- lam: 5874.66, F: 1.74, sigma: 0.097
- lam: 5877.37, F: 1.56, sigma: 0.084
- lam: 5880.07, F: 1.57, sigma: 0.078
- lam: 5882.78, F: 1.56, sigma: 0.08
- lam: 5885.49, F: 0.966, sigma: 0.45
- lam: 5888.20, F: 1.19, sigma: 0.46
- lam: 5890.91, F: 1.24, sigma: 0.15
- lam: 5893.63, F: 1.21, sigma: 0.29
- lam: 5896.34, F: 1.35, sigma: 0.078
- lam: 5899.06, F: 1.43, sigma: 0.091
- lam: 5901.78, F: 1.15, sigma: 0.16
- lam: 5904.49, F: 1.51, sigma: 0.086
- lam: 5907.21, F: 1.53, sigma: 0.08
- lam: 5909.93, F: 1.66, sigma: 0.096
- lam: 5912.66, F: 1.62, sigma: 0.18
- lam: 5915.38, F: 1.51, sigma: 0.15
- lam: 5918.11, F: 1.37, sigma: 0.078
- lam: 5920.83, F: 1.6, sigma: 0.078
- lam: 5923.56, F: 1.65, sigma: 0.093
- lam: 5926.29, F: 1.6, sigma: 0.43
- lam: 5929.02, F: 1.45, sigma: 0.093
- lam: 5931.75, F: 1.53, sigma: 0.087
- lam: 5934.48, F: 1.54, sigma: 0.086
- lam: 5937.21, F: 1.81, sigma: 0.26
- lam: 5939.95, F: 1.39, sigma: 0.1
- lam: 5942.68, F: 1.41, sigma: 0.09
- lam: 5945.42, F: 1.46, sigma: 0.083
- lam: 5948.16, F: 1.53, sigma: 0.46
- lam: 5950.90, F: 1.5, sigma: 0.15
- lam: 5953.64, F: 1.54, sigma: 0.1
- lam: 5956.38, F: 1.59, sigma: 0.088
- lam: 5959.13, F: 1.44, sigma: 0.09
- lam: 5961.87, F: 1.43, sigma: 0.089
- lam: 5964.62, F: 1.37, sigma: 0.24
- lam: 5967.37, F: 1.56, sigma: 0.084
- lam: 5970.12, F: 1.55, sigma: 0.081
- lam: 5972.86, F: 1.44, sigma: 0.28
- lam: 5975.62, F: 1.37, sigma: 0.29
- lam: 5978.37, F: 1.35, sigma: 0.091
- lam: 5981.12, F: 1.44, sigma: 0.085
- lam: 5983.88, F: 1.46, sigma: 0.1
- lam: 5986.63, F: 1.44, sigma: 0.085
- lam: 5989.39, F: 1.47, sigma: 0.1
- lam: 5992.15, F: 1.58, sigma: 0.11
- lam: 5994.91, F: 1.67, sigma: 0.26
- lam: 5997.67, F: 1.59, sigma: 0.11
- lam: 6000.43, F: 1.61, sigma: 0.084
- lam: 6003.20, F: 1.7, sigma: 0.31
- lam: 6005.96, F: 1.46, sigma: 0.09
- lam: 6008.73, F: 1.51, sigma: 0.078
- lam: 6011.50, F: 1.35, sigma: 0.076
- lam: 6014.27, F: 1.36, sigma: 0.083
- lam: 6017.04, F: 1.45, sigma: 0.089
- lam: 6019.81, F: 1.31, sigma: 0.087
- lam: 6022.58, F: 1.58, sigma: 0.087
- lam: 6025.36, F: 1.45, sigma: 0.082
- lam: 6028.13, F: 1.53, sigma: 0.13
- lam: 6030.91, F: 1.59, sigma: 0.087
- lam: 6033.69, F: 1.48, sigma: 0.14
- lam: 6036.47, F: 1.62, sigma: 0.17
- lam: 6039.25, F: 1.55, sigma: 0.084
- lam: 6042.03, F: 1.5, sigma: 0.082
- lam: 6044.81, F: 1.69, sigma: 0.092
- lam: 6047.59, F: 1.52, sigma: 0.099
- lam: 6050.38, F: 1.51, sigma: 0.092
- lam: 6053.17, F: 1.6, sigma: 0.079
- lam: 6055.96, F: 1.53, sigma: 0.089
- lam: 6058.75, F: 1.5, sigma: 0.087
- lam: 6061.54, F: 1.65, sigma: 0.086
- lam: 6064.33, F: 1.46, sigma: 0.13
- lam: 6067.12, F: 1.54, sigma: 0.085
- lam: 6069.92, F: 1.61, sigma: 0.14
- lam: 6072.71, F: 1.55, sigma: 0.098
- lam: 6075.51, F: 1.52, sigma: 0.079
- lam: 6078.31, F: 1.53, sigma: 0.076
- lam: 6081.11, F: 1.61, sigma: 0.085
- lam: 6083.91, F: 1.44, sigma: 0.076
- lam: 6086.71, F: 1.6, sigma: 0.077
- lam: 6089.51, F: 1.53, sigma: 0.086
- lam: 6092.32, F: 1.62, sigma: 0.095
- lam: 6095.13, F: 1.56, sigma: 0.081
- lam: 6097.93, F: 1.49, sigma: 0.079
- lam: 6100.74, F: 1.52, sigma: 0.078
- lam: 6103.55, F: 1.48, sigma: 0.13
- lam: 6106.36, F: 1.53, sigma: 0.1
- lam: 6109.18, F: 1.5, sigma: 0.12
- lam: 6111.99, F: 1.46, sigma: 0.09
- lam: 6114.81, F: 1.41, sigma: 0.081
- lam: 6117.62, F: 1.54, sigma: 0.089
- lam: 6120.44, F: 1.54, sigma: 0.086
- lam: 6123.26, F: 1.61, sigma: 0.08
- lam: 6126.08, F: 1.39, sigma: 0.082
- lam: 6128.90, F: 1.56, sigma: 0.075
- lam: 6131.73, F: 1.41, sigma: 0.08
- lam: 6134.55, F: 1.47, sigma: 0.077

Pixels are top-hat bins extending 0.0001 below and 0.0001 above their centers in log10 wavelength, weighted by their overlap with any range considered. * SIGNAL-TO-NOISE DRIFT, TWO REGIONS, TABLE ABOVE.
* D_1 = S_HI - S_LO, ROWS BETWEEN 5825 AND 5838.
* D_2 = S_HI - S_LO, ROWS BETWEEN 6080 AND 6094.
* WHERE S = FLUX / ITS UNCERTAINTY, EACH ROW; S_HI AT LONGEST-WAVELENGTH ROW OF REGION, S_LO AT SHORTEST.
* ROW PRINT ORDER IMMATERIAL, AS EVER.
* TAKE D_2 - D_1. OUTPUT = -3.9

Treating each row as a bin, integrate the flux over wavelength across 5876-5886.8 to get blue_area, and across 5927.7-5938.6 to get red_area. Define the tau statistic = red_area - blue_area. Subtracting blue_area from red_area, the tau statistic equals 2.0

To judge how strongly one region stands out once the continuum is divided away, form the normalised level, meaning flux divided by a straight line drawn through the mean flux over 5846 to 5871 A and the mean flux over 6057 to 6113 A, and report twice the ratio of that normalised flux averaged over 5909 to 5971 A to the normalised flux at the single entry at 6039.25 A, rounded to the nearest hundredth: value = 2.03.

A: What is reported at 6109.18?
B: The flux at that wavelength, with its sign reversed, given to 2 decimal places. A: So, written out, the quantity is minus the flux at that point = -1.50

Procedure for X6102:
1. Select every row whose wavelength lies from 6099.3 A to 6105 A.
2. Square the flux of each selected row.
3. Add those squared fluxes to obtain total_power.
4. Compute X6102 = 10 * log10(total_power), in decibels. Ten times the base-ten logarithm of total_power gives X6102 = 6.53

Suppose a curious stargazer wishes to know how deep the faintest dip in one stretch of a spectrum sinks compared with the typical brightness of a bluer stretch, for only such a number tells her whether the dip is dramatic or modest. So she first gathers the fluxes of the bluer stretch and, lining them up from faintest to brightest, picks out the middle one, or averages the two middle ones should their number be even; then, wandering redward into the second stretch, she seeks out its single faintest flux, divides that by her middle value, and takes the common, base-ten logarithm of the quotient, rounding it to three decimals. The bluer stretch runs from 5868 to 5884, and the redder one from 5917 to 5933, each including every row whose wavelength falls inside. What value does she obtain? -0.056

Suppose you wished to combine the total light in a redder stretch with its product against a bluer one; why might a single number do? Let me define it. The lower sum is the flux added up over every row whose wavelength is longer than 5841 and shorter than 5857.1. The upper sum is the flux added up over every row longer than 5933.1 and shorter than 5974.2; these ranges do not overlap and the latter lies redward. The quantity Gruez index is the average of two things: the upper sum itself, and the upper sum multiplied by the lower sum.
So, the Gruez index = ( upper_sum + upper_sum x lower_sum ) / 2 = 110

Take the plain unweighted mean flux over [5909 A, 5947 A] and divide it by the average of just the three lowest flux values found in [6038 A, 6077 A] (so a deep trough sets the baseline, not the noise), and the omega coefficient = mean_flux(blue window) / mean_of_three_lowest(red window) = 1.04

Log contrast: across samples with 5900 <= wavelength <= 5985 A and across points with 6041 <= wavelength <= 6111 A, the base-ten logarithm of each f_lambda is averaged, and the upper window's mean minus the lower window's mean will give 0.01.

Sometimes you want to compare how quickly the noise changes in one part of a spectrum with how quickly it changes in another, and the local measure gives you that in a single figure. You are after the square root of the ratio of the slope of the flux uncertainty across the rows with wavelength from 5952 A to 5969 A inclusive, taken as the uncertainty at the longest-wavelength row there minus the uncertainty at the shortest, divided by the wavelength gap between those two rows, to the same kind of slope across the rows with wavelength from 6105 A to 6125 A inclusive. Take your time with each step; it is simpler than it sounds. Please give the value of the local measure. 1.0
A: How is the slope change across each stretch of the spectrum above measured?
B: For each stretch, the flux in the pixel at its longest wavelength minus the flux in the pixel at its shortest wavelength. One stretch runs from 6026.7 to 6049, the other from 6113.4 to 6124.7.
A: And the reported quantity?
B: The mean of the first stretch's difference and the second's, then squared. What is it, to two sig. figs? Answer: 0.0090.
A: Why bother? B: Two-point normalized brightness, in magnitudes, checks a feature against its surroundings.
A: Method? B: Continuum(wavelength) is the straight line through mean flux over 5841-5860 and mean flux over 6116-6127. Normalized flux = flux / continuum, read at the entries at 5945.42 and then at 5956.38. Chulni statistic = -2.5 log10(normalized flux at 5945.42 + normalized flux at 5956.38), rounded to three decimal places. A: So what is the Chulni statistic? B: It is -0.789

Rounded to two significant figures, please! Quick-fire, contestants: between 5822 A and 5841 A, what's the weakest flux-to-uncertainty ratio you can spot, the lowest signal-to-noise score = 15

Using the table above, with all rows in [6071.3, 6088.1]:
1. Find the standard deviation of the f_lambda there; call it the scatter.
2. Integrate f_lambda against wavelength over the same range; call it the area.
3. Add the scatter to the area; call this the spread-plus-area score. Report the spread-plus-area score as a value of 26.0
